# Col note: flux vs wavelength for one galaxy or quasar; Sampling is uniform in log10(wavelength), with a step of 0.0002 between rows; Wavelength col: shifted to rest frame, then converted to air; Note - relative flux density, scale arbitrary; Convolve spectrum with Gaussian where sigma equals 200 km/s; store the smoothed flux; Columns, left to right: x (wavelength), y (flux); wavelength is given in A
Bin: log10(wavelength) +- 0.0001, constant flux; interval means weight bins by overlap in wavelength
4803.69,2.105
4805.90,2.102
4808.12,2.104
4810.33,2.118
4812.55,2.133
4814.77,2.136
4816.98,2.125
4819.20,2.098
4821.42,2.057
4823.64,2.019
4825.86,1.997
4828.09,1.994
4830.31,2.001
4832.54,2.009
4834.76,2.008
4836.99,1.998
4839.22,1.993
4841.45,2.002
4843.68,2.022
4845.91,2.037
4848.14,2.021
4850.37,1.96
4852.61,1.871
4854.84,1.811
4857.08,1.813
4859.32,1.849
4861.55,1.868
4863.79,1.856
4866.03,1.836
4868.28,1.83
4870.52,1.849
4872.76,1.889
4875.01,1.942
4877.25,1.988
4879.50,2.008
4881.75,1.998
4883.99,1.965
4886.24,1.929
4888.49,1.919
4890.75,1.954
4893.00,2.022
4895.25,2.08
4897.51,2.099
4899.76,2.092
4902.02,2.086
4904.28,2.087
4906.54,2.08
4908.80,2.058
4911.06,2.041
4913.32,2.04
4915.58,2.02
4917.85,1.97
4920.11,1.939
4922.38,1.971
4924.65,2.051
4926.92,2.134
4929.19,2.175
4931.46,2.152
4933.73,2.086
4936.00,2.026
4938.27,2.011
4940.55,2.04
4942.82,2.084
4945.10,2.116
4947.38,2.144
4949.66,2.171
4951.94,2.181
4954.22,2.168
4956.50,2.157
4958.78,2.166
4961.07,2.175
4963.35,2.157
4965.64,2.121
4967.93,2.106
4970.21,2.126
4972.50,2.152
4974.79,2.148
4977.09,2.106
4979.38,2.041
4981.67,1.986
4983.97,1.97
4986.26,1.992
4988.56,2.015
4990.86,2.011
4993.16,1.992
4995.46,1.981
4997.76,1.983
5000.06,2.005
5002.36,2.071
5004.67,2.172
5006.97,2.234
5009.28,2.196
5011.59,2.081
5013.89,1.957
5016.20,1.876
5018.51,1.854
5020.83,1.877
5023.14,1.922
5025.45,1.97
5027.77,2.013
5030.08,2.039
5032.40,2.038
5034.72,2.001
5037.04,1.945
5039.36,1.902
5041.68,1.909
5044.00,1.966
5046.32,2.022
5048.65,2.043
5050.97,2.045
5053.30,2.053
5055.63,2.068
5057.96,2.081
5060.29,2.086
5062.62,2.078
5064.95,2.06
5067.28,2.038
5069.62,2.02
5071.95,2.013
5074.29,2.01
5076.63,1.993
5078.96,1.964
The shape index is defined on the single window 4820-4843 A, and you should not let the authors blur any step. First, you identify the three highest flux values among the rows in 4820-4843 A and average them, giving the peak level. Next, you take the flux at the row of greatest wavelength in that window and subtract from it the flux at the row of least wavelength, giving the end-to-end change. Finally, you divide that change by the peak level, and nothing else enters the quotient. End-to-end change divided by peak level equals -0.027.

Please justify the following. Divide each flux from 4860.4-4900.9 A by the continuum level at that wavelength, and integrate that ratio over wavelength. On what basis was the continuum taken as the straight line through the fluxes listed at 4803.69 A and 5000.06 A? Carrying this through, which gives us 38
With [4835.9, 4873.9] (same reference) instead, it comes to 35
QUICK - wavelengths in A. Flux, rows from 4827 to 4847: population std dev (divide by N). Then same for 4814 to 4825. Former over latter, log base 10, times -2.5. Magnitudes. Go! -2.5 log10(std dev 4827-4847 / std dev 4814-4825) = 1.3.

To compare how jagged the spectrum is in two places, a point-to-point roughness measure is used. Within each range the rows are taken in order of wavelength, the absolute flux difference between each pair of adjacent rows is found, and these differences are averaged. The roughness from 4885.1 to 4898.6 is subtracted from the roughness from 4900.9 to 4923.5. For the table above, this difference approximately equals -0.018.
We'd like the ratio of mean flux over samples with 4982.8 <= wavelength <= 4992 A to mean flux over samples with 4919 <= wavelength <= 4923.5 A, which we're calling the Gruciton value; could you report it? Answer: 1.02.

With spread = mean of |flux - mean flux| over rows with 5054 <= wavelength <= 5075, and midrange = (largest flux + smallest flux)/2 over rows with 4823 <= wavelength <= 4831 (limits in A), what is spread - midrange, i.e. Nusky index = -1.98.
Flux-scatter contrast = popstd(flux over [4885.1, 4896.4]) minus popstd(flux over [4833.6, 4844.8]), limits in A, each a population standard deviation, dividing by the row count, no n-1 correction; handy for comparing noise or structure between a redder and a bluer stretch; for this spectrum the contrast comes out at 0.051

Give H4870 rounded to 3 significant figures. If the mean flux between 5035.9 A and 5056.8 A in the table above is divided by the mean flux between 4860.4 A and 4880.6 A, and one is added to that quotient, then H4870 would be 2.05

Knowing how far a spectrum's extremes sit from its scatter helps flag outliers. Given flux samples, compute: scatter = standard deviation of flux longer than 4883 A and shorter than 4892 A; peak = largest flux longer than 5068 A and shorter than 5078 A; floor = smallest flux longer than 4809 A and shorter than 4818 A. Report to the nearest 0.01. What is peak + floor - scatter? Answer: 4.12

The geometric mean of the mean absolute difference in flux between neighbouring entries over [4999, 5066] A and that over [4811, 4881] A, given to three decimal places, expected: 0.031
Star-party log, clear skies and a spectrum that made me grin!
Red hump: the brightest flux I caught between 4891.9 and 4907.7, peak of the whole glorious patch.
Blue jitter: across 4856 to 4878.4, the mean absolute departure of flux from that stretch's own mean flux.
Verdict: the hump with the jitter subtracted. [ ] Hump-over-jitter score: 2.06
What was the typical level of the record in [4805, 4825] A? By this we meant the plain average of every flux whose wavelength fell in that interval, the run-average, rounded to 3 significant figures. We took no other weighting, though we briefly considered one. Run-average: 2.10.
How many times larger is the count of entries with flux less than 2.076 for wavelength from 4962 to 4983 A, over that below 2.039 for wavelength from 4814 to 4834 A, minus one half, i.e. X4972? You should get -0.1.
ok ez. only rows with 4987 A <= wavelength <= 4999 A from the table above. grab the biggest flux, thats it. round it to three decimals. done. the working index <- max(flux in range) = 2.015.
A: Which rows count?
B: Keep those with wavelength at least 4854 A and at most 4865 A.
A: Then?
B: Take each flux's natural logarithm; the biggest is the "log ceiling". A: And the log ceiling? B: 0.62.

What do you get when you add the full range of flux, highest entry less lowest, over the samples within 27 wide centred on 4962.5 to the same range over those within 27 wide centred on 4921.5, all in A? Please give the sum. 0.31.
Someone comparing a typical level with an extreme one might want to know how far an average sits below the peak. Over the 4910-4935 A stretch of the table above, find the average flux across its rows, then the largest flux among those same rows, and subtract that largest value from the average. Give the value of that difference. -0.122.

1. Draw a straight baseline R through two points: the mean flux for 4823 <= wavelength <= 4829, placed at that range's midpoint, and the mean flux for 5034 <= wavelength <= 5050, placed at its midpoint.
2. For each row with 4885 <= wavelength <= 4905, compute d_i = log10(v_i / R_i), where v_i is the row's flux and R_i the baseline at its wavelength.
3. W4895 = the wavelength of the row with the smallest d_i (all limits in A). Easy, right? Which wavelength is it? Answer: 4888.49 A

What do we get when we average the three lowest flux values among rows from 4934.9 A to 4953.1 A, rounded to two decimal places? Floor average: 2.03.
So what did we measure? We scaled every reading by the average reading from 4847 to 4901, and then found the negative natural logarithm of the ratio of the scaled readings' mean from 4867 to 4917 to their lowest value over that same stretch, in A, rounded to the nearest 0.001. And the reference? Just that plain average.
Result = -0.088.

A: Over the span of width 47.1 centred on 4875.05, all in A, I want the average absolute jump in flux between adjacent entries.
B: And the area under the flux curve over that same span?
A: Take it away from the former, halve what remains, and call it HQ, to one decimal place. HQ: -45.3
